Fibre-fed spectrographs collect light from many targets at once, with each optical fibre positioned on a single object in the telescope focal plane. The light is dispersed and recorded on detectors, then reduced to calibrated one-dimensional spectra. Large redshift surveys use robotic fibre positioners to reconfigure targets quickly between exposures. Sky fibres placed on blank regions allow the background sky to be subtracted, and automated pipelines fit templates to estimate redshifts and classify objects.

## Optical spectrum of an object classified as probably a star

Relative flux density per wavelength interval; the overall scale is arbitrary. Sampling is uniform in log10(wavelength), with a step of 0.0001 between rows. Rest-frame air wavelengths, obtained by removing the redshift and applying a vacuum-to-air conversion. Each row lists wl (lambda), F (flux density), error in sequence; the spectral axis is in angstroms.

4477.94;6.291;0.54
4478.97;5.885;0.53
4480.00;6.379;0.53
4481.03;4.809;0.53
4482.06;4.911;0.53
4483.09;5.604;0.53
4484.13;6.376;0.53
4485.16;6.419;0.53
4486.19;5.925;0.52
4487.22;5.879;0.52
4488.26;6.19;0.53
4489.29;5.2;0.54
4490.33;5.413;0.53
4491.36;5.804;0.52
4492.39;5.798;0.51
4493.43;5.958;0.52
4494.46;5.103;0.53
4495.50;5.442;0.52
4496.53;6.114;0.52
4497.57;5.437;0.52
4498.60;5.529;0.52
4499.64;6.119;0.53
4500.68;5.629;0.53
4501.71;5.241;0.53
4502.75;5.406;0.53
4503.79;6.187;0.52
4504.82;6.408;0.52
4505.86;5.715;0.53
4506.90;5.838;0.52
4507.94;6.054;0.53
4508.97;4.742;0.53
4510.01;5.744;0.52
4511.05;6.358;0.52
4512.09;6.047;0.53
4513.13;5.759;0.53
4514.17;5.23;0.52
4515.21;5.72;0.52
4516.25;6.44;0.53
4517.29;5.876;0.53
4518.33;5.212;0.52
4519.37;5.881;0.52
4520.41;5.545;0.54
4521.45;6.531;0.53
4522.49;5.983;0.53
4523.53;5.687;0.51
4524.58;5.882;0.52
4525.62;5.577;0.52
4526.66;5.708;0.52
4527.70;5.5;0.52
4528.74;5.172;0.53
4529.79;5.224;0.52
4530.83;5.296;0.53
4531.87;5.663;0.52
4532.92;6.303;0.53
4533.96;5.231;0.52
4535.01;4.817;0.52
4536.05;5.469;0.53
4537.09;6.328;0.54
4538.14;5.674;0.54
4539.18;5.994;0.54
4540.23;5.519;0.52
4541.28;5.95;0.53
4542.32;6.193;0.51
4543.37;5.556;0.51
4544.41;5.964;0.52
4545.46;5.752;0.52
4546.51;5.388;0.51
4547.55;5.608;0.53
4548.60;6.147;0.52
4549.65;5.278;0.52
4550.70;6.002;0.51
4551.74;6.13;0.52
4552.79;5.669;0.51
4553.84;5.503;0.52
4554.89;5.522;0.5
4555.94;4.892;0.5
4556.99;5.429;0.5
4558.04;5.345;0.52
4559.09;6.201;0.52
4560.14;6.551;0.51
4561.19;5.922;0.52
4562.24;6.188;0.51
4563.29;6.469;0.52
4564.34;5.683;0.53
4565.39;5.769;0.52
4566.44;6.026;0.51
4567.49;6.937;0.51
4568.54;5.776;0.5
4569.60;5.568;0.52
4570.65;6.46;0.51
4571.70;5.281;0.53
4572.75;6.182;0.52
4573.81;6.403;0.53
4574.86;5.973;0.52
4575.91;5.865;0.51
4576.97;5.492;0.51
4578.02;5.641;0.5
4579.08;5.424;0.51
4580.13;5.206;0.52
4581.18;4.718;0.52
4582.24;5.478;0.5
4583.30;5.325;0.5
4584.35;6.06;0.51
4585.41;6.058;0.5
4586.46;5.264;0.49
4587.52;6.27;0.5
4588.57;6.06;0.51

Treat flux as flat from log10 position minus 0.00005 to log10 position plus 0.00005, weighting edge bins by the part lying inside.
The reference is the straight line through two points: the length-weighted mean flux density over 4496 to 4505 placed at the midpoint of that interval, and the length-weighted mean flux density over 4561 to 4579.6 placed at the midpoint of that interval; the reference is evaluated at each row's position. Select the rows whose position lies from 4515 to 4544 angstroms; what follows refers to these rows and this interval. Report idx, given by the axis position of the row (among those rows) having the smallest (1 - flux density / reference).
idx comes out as 4521.45 angstroms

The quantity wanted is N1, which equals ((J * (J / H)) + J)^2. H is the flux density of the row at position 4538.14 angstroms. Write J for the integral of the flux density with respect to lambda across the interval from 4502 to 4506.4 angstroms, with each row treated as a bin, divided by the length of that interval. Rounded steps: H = 5.674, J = 5.89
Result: 144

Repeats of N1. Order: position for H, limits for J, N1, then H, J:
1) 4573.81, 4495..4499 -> 113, 6.403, 5.64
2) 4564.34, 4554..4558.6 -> 106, 5.683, 5.32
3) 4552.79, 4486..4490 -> 135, 5.669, 5.76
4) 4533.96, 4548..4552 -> 155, 5.231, 5.87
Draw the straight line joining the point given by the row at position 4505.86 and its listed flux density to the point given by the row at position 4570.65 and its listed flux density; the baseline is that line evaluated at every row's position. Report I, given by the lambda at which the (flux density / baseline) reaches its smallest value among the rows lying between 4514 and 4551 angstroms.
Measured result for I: 4535.01 angstroms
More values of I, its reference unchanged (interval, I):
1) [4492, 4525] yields 4508.97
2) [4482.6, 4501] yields 4494.46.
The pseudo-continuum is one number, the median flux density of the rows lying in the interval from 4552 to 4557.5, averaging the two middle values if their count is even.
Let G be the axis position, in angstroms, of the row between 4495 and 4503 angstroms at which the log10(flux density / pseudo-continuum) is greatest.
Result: 4499.64 angstroms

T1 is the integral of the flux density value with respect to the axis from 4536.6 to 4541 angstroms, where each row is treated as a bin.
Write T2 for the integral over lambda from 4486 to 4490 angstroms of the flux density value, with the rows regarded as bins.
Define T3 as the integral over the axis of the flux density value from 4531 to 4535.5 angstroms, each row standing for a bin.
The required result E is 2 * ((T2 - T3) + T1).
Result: 48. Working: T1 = 25.8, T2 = 23.0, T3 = 24.7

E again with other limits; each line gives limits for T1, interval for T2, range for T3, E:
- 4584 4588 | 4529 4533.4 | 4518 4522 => 50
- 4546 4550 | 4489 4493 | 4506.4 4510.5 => 44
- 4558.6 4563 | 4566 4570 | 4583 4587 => 58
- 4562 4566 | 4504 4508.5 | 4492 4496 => 58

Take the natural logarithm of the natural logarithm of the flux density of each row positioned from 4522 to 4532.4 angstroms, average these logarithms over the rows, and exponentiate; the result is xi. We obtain 1.72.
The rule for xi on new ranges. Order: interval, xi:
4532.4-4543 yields 1.74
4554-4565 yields 1.76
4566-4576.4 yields 1.80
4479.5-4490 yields 1.74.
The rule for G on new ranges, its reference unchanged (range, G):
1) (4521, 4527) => 4521.45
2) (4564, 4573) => 4567.49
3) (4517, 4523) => 4521.45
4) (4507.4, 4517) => 4516.25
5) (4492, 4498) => 4496.53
